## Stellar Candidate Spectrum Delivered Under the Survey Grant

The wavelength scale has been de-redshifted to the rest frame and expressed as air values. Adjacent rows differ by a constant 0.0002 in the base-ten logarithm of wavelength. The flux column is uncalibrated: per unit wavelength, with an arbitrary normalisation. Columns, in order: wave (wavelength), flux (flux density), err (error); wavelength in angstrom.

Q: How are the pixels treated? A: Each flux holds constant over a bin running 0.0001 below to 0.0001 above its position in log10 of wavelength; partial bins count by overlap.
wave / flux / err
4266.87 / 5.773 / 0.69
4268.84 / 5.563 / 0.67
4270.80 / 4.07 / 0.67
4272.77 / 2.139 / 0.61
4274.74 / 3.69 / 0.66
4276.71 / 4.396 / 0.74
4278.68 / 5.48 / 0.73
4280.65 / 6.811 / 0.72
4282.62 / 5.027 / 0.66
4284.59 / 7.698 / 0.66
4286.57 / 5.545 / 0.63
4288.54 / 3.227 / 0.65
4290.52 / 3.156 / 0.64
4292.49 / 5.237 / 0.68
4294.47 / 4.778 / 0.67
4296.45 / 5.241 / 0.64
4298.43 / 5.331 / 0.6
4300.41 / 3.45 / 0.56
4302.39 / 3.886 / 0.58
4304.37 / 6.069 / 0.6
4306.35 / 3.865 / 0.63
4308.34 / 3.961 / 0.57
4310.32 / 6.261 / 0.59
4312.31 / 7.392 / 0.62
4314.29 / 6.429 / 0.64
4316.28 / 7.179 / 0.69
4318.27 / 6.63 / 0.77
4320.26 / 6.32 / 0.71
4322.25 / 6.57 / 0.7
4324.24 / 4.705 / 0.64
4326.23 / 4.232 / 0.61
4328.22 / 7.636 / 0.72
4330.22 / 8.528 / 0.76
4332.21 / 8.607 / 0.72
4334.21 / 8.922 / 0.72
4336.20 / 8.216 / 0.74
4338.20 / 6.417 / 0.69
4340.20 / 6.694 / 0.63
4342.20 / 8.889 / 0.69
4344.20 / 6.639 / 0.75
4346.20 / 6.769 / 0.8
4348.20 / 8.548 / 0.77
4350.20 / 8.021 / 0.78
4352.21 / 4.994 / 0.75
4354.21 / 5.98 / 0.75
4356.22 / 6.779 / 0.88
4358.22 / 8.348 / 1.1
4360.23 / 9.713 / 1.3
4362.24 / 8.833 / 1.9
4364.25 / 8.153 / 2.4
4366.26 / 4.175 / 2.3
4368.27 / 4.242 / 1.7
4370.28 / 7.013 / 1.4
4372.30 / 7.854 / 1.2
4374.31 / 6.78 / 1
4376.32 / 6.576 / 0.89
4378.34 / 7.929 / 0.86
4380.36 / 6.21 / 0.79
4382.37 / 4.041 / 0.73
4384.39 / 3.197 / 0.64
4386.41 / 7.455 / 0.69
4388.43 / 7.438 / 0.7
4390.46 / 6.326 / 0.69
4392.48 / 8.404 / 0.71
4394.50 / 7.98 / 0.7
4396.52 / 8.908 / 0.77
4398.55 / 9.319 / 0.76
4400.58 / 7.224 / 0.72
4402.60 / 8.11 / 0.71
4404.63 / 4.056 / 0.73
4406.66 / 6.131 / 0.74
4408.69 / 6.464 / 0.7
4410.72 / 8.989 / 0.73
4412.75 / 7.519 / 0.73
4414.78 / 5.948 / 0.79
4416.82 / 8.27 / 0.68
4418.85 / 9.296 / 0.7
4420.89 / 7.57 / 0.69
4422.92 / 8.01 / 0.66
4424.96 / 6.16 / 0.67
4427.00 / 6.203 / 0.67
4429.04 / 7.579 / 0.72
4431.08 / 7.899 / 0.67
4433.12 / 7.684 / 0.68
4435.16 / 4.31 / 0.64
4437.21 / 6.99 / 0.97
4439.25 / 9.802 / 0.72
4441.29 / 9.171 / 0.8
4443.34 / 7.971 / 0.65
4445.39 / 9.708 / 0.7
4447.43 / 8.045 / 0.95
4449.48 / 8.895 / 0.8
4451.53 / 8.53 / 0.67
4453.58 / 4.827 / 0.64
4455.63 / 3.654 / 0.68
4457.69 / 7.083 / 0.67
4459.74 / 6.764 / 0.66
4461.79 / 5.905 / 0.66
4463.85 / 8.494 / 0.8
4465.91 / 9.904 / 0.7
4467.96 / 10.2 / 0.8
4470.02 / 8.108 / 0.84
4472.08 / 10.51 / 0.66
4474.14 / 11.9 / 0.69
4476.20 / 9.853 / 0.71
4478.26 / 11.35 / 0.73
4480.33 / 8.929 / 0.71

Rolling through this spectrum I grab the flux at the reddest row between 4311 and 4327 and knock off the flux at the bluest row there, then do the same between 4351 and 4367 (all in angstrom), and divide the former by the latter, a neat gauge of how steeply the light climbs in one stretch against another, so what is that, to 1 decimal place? 3.9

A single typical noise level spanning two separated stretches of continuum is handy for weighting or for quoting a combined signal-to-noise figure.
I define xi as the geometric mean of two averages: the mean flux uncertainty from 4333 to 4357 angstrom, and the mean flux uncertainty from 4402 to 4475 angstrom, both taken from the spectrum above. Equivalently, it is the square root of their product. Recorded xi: 0.73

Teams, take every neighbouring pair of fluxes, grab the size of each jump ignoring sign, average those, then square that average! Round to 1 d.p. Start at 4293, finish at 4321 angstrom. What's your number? 1.1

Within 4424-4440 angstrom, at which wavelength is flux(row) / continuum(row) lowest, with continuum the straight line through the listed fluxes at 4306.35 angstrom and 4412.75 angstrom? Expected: 4435.16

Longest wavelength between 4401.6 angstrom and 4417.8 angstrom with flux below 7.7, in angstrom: 4414.78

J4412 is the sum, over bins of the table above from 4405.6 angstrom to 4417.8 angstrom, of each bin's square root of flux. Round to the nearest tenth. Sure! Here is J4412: 16.1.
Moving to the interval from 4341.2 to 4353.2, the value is 16.2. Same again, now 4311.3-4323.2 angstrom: 15.6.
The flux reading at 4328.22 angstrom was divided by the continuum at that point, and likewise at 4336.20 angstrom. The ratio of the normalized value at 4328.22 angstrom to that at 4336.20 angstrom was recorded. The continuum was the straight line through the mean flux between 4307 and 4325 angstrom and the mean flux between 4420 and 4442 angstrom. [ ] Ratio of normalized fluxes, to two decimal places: 0.94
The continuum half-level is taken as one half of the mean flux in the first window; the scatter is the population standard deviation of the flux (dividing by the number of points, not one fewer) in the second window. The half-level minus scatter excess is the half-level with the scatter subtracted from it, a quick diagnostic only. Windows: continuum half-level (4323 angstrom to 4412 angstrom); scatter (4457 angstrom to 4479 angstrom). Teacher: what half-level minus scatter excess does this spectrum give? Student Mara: 1.66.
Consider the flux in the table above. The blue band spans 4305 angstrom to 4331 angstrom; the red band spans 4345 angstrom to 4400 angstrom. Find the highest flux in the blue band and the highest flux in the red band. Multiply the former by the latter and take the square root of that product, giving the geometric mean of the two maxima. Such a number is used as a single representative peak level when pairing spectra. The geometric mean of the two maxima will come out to 9.10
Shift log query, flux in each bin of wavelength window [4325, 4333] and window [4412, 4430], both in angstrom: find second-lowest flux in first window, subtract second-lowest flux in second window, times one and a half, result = 2.2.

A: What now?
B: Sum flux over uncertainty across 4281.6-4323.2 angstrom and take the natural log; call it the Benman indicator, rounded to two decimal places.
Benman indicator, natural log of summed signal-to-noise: 5.17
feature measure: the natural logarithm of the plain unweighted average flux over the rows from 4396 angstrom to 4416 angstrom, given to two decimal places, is 1.98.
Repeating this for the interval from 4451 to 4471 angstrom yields 1.99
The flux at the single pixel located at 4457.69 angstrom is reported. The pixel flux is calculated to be 7.083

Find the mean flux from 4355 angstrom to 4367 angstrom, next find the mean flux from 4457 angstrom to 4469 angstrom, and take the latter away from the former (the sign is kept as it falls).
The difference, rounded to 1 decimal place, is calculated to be -0.4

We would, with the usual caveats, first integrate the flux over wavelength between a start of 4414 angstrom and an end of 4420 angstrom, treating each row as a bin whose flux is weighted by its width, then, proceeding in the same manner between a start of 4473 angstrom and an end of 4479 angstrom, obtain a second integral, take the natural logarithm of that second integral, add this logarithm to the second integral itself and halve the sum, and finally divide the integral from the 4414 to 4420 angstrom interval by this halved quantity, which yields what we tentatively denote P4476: 1.3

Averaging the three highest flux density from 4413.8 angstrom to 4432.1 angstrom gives 8.5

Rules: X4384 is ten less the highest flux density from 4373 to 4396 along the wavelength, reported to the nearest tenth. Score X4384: 1.6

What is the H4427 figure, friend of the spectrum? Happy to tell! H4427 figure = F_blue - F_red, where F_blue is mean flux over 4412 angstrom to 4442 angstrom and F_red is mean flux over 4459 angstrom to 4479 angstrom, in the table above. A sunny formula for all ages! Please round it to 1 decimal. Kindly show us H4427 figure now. -1.8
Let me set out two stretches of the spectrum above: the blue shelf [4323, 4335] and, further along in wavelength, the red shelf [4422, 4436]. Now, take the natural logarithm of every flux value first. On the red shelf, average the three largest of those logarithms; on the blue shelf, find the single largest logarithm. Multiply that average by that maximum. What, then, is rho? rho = 4.51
